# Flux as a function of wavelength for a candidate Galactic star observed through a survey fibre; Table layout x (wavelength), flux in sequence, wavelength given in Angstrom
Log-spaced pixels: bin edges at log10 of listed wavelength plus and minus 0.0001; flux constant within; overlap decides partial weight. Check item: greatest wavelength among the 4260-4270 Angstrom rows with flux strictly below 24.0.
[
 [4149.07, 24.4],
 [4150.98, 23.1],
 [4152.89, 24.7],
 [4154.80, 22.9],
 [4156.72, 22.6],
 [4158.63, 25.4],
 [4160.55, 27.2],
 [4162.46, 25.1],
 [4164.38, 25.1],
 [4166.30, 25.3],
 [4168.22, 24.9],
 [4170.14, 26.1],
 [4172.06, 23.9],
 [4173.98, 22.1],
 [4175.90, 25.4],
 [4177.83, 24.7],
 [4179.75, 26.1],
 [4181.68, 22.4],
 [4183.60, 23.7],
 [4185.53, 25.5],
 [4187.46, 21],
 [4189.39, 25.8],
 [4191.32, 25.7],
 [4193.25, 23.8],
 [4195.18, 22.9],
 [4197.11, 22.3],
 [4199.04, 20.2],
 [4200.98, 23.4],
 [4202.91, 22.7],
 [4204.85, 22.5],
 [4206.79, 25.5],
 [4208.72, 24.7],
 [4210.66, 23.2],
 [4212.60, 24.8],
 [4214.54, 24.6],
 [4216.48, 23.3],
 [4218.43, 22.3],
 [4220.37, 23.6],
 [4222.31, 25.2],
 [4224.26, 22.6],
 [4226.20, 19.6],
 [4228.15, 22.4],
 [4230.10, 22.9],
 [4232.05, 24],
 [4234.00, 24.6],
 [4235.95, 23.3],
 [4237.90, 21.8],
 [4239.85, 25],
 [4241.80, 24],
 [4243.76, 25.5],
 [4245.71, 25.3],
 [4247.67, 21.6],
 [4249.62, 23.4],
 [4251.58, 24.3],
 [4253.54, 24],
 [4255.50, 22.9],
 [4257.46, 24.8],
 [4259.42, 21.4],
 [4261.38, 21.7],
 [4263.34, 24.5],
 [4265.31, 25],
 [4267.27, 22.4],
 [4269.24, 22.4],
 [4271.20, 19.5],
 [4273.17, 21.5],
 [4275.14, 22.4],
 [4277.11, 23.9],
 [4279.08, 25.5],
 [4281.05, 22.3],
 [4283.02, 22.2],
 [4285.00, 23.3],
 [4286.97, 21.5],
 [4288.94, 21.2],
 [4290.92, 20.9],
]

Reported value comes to 4269.24 Angstrom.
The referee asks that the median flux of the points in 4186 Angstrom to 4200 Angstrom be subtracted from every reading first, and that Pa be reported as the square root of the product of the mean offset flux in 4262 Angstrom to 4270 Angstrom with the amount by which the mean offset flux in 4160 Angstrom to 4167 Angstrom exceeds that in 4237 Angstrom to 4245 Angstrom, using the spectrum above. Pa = 1.0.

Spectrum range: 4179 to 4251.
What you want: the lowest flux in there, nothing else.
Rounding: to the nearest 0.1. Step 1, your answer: 19.6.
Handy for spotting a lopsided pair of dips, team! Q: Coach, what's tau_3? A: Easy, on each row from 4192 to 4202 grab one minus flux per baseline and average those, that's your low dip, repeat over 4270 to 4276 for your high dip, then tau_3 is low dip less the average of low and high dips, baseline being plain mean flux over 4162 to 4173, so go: -0.03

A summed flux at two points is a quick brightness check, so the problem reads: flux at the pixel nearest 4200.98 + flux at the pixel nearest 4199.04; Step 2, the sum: 44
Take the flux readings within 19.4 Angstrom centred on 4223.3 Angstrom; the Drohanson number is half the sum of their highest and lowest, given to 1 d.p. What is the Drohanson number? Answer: 22.4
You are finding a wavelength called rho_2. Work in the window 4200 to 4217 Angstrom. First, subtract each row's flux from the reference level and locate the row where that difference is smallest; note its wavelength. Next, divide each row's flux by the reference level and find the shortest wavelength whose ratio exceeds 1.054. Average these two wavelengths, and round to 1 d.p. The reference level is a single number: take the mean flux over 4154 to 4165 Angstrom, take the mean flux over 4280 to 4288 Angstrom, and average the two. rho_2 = 4206.8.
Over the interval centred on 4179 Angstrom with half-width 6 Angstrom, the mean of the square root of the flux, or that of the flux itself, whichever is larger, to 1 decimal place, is 24.1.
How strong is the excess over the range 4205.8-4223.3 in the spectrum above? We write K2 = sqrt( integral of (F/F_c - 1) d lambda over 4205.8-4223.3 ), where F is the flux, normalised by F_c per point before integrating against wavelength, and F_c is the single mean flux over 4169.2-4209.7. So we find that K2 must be 0.47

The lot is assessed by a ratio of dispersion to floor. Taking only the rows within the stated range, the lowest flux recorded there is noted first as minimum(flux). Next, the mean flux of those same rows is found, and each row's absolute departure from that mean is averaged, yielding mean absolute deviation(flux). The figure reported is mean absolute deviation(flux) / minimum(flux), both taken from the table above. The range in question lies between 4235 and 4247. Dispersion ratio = 0.051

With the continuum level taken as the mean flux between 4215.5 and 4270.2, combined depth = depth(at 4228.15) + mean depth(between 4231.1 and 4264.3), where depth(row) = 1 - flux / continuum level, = 0.028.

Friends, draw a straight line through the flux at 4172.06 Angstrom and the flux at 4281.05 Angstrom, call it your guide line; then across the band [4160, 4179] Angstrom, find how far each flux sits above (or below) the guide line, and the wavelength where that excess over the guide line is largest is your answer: 4160.55 Angstrom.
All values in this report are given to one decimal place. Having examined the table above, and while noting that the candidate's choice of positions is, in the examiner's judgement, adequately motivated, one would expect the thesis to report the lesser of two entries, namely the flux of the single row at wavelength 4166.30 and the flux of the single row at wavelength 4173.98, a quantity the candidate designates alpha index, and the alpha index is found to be 22.1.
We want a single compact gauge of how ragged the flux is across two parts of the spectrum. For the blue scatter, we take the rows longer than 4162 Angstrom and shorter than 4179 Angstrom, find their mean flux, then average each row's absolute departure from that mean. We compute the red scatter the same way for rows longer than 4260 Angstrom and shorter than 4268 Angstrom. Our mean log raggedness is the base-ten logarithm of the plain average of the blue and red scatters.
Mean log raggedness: 0.027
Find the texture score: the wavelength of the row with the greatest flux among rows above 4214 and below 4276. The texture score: 4243.76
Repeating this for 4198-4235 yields 4206.79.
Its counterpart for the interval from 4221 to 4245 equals 4243.76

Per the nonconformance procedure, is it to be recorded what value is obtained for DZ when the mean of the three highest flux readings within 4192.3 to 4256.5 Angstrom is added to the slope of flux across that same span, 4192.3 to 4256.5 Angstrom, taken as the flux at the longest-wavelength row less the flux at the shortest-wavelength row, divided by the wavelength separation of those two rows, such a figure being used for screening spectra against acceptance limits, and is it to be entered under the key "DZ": 25.4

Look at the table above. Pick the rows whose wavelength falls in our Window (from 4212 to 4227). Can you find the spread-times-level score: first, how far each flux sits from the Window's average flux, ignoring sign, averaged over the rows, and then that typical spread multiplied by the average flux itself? 31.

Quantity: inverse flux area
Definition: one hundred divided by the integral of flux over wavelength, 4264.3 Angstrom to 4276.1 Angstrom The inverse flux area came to 0.382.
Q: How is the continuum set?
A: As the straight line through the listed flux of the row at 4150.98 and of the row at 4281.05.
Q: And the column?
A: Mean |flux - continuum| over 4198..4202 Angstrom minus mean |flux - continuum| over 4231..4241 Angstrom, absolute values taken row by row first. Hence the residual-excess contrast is 0.1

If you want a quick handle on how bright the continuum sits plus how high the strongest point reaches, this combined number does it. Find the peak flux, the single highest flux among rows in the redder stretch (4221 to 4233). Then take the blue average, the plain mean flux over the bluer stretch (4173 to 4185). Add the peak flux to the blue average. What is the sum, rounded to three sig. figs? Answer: 49.3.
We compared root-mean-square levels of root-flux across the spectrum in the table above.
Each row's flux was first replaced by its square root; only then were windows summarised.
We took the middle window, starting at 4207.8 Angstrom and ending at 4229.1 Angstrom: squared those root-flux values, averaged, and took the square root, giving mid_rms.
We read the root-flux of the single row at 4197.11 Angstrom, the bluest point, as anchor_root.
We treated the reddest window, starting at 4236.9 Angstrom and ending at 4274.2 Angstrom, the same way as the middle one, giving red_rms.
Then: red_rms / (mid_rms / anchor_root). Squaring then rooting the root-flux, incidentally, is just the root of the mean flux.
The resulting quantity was 4.71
